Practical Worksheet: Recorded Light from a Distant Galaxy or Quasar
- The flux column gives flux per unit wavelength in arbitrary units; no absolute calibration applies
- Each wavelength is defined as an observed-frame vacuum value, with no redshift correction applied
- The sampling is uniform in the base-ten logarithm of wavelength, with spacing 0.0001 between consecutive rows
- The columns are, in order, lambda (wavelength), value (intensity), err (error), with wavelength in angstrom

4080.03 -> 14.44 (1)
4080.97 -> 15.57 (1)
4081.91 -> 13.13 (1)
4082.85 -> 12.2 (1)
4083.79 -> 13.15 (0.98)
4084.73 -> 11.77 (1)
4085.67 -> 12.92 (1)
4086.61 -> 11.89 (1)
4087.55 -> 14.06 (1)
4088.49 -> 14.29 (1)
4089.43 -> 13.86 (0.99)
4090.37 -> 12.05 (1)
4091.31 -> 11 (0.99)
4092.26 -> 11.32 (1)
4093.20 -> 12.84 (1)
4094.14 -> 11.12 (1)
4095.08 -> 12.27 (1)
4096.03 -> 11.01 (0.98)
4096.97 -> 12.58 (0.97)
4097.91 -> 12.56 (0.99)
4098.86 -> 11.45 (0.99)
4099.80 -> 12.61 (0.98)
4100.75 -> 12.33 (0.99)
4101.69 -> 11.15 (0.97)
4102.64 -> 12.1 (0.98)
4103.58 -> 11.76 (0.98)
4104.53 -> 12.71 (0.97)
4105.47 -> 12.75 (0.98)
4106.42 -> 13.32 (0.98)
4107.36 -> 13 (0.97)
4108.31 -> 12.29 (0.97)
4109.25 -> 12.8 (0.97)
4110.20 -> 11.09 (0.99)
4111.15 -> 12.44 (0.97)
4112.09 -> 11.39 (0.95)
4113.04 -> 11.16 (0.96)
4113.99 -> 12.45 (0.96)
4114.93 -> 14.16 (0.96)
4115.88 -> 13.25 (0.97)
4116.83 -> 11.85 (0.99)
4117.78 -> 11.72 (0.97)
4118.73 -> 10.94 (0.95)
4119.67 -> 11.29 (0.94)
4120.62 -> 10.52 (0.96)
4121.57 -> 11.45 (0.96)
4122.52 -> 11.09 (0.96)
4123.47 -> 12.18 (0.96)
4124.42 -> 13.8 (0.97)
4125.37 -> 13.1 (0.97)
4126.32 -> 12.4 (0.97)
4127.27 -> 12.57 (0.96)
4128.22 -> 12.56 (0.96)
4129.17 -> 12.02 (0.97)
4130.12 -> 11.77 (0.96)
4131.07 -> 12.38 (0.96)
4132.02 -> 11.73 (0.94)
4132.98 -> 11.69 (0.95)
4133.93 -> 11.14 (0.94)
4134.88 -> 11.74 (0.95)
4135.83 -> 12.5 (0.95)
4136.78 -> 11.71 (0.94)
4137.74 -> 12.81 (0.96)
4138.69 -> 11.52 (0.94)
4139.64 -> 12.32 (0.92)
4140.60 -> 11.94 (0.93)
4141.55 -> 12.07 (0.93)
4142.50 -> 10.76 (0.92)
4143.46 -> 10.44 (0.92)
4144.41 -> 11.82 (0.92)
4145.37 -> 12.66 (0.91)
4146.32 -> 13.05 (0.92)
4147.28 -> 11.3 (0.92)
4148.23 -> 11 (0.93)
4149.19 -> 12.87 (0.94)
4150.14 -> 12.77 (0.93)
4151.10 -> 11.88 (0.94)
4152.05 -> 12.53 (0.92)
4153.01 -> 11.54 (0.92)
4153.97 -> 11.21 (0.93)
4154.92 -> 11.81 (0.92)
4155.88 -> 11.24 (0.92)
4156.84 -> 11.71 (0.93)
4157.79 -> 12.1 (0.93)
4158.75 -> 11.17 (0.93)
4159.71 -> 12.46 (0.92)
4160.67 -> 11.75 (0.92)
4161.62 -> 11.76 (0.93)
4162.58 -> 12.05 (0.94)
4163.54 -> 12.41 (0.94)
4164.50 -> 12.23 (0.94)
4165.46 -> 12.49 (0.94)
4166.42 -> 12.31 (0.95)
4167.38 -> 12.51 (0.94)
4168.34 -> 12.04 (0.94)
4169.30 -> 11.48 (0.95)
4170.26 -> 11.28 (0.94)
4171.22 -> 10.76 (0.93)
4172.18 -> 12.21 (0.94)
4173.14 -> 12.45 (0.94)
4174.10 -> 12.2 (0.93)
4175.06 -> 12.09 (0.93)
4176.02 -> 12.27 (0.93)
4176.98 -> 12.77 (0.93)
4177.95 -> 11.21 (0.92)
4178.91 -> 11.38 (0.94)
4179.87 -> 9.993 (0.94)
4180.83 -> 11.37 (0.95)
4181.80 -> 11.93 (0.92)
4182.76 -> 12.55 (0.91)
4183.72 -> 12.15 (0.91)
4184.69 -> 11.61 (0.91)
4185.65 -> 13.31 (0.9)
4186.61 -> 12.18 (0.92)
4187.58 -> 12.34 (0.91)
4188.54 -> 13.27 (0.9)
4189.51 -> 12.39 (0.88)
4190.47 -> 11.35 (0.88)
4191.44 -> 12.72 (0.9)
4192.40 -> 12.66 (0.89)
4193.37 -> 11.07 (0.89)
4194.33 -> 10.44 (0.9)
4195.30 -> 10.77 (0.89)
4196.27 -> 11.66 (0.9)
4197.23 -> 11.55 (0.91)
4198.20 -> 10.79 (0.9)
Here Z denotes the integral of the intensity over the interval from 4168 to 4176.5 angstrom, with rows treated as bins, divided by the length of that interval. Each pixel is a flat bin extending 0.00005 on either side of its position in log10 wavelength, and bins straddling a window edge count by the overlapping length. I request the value 11.9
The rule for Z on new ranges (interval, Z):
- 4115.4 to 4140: 12.0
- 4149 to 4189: 12.0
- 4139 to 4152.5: 12.0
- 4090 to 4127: 12.1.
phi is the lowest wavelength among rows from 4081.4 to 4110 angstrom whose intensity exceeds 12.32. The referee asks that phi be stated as 4081.91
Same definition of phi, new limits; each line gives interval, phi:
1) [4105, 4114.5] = 4105.47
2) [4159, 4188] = 4159.71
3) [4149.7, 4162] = 4150.14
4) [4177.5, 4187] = 4182.76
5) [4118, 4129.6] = 4124.42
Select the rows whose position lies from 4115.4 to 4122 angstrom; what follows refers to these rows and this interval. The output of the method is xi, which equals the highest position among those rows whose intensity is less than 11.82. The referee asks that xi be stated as 4121.57 angstrom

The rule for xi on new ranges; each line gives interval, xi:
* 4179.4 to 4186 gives 4184.69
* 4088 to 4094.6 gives 4094.14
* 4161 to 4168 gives 4161.62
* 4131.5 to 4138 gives 4136.78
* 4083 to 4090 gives 4084.73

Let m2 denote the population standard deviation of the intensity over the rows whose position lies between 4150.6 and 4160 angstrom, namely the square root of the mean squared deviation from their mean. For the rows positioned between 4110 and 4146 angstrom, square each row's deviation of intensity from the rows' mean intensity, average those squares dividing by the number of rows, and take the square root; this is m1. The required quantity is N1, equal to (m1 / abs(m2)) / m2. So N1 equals 3.8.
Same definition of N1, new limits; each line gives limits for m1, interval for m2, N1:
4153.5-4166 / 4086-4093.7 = 0.3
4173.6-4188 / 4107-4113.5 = 1.4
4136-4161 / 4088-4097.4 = 0.5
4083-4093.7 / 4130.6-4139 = 4.3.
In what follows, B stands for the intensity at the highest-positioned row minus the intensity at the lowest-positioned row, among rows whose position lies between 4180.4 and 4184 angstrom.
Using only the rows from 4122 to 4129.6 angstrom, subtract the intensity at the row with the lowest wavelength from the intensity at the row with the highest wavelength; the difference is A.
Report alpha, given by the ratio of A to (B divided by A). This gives 1.1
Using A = 0.9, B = 0.8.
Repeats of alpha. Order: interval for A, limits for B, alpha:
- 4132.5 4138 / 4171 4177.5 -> 0.6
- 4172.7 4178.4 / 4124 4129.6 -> -0.9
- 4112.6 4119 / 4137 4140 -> -0.1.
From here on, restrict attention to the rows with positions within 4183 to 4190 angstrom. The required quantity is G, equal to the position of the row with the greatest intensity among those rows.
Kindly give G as 4185.65 angstrom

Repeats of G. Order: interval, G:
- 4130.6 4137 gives 4135.83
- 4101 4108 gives 4106.42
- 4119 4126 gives 4124.42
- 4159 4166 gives 4165.46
